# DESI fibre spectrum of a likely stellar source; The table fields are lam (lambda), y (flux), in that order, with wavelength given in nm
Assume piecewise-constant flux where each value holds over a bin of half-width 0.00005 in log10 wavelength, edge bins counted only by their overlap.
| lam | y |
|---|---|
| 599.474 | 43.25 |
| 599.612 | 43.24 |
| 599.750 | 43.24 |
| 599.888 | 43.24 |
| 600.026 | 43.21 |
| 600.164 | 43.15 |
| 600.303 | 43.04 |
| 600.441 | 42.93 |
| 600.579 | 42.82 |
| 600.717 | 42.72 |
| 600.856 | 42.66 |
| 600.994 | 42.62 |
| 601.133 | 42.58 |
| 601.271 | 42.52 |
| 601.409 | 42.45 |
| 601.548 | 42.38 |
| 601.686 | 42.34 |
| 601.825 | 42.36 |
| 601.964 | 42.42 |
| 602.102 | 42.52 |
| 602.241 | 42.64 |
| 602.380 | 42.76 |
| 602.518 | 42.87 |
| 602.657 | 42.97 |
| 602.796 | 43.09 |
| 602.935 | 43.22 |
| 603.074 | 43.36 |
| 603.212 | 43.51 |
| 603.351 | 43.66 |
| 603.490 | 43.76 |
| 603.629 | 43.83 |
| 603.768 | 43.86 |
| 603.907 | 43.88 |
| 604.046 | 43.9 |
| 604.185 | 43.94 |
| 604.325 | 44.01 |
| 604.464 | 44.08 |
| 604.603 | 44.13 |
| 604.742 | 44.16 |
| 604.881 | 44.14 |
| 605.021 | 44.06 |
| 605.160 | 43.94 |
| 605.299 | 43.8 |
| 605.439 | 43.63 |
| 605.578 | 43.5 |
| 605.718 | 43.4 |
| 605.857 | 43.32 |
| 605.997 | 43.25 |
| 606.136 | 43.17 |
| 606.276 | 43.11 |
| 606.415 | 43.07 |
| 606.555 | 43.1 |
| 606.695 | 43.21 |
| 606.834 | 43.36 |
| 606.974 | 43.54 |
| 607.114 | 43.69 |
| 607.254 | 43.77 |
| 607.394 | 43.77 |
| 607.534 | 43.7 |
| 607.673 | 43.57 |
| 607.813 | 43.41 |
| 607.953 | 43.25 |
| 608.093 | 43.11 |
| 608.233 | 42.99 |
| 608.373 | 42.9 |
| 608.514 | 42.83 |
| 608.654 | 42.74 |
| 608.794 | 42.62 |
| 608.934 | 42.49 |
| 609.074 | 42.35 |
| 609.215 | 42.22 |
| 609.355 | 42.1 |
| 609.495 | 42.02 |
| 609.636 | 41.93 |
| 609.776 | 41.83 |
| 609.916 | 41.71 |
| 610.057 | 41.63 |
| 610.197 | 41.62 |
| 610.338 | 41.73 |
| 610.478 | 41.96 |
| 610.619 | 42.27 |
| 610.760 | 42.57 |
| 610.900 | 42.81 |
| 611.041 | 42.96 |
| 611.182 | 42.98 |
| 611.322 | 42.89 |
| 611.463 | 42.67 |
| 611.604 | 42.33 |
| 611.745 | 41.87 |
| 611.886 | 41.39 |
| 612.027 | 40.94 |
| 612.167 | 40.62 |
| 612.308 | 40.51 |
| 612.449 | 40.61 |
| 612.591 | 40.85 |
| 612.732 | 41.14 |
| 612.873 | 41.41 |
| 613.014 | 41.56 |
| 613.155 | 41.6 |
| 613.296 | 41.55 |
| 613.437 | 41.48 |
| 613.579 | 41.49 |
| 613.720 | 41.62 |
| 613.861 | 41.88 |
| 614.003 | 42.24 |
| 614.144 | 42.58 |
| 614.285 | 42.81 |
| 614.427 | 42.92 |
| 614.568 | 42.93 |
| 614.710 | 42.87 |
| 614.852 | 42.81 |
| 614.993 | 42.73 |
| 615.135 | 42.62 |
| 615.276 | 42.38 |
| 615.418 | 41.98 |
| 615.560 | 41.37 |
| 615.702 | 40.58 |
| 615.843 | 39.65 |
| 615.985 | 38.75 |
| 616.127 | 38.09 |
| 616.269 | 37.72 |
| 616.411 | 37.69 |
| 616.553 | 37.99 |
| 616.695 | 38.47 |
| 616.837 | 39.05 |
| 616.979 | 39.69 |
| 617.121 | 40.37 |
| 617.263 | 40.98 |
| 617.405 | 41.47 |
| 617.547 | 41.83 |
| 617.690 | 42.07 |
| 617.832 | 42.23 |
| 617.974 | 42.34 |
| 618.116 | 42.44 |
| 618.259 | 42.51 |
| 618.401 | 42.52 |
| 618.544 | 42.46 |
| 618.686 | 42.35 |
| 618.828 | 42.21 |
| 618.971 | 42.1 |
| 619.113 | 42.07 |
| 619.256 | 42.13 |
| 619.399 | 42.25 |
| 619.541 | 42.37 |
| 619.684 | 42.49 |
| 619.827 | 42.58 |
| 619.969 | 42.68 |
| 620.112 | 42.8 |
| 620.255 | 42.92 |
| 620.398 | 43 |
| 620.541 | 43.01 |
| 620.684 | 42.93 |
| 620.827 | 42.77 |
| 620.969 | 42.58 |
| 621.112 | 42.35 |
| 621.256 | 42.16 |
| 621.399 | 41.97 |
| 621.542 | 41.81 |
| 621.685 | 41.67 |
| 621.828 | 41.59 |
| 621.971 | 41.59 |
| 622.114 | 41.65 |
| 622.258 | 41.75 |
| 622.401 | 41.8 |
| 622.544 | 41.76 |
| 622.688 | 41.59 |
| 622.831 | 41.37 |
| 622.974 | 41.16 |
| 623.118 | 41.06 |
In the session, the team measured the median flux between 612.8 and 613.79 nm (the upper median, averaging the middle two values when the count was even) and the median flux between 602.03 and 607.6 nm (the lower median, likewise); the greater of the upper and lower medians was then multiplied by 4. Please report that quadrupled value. 174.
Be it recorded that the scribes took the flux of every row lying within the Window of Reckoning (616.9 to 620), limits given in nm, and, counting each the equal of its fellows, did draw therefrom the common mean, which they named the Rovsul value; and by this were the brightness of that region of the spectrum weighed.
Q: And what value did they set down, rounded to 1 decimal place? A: 42.0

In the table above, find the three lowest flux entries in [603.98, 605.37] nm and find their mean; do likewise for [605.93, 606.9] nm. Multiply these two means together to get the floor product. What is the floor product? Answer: 1891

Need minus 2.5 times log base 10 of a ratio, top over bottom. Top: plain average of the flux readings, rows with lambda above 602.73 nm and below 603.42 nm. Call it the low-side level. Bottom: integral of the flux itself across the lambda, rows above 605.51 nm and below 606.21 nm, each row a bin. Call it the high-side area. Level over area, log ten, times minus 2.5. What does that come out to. -0.39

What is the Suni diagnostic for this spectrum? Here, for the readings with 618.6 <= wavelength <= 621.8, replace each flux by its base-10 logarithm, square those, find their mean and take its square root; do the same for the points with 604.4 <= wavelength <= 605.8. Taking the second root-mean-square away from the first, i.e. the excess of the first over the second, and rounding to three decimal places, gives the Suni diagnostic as -0.015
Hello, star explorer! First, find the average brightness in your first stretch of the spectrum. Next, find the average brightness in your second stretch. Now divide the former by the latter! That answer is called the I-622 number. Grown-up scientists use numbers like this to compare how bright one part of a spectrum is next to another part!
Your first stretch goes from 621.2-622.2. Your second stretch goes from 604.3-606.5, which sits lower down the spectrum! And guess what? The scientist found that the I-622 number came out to 0.96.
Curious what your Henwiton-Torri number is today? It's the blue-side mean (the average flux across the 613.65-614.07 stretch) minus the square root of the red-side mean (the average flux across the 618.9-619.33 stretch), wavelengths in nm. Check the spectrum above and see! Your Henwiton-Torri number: 35.4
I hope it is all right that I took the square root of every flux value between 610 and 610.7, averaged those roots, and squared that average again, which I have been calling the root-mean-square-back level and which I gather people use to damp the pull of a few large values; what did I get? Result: 41.8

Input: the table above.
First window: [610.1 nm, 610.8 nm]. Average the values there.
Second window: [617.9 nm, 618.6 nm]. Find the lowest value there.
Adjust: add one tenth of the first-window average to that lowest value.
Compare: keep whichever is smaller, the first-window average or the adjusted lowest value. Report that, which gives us 42.0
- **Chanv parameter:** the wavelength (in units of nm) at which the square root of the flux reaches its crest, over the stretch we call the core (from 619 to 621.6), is 620.541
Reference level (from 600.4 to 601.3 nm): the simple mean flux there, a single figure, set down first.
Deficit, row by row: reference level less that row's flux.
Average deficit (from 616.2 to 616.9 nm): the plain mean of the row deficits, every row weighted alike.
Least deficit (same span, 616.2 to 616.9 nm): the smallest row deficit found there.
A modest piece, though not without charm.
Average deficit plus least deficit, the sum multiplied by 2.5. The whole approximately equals 20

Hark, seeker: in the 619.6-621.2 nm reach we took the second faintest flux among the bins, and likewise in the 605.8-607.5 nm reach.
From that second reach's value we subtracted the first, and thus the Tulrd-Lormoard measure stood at 0.6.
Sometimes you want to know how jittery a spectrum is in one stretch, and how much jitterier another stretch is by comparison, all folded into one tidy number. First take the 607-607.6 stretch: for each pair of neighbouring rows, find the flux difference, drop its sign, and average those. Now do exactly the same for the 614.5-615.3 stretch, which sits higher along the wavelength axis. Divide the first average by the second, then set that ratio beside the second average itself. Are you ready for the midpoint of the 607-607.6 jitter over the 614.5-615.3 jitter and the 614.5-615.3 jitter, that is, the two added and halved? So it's 0.28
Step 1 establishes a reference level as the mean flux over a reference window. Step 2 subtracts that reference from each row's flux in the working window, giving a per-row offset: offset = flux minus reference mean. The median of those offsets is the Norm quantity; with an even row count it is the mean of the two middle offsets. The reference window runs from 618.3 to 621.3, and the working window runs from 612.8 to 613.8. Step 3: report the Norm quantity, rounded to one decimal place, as -1.0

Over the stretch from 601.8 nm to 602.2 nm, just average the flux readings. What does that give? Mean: 42.4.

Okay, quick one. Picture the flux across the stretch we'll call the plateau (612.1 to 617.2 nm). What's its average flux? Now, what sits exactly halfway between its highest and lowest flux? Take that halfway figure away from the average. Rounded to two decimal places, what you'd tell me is 0.65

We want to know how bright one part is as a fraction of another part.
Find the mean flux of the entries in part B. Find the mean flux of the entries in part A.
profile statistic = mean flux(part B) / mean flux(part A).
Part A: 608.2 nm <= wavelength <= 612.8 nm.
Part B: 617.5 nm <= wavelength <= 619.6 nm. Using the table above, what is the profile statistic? 1.01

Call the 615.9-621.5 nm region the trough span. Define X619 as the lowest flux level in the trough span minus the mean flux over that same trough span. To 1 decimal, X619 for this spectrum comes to -3.8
